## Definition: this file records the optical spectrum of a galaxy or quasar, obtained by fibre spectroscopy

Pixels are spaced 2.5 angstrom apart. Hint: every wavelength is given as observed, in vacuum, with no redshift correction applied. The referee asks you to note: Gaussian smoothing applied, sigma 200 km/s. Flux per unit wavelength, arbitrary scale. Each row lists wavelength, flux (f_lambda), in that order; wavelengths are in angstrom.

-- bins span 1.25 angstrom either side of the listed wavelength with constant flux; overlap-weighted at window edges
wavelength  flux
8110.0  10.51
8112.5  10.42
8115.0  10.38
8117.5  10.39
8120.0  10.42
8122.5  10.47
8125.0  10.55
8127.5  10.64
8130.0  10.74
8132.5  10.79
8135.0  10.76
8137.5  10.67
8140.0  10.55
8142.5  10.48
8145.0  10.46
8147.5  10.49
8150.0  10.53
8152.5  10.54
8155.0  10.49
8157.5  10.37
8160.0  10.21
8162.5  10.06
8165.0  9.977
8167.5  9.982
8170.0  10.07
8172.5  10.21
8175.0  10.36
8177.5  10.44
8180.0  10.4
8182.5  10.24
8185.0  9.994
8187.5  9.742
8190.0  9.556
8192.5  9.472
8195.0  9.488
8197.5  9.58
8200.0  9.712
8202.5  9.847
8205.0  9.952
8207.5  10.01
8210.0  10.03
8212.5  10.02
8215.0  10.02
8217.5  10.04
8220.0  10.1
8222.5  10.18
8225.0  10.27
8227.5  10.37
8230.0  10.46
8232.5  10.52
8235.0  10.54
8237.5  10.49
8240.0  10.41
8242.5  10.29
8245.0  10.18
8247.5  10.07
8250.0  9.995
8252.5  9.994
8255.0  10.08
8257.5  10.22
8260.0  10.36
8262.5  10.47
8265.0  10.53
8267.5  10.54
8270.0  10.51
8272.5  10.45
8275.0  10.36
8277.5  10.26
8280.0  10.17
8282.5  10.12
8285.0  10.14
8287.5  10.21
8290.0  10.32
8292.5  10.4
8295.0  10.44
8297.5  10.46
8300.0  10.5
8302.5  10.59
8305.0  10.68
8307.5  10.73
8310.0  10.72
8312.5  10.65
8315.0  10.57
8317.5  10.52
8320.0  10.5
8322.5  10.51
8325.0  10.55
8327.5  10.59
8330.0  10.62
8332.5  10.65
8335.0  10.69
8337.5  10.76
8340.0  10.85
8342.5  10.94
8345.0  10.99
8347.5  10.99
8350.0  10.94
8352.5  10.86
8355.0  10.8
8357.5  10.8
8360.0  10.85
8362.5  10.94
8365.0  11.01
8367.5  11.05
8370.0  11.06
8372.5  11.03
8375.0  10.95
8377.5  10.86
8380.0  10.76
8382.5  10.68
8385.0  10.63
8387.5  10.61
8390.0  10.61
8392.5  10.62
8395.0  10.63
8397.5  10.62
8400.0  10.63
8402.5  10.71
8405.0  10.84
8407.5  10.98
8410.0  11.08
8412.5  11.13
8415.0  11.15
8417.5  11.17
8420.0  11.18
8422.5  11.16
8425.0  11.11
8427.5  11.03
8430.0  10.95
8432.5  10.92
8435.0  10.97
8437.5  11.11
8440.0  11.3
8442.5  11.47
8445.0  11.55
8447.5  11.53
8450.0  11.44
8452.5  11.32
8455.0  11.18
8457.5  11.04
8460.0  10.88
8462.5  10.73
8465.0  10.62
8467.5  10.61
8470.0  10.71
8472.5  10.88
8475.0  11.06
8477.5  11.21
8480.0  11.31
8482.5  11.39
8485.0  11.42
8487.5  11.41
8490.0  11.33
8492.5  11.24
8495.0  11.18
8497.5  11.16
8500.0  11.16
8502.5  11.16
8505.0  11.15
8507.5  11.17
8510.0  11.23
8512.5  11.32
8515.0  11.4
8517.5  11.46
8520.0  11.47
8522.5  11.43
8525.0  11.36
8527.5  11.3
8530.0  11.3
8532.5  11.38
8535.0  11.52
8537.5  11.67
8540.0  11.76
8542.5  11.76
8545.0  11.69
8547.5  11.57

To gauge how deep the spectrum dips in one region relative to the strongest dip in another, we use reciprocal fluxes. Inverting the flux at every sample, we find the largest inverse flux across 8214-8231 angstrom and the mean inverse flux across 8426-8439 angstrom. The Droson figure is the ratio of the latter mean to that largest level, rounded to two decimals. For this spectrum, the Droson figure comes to 0.91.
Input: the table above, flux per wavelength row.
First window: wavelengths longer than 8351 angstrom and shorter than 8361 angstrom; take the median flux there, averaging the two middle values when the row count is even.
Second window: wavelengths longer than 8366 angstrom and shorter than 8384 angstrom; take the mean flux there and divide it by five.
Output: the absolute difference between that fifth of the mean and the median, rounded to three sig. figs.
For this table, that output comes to 8.64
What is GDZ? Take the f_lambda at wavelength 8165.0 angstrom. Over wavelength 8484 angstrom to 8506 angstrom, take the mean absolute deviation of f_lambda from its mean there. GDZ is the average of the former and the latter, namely 5.04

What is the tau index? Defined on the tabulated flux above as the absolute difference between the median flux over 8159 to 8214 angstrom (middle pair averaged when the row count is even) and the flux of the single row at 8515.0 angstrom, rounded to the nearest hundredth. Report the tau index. 1.40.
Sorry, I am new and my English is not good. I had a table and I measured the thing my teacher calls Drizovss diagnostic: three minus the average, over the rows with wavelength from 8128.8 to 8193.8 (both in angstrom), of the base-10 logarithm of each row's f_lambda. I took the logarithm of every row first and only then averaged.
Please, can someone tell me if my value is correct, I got 1.99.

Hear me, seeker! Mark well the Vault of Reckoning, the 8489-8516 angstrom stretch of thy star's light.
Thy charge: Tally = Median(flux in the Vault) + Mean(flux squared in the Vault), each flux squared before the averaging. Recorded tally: 137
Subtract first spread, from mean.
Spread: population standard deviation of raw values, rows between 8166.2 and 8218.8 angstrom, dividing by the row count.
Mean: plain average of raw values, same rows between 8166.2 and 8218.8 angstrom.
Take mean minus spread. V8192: 9.7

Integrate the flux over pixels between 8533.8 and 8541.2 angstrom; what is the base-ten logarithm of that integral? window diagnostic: 1.94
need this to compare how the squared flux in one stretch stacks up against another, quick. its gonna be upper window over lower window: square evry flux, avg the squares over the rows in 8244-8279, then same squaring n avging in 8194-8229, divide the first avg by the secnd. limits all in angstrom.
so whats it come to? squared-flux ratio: 1.06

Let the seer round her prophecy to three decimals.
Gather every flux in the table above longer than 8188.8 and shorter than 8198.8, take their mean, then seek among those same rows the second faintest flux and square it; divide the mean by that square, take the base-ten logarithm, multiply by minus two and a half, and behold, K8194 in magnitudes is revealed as 2.439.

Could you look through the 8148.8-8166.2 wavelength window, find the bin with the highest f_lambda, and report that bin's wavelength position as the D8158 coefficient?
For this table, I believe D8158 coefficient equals 8152.5 angstrom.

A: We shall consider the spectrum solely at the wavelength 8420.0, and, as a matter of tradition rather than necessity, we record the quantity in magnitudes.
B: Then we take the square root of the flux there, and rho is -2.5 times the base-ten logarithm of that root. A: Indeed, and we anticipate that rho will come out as -1.31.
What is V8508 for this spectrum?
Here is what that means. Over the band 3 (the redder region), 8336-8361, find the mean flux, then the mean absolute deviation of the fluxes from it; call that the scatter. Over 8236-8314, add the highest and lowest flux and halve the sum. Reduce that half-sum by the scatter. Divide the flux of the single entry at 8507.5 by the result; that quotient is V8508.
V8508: 1.09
